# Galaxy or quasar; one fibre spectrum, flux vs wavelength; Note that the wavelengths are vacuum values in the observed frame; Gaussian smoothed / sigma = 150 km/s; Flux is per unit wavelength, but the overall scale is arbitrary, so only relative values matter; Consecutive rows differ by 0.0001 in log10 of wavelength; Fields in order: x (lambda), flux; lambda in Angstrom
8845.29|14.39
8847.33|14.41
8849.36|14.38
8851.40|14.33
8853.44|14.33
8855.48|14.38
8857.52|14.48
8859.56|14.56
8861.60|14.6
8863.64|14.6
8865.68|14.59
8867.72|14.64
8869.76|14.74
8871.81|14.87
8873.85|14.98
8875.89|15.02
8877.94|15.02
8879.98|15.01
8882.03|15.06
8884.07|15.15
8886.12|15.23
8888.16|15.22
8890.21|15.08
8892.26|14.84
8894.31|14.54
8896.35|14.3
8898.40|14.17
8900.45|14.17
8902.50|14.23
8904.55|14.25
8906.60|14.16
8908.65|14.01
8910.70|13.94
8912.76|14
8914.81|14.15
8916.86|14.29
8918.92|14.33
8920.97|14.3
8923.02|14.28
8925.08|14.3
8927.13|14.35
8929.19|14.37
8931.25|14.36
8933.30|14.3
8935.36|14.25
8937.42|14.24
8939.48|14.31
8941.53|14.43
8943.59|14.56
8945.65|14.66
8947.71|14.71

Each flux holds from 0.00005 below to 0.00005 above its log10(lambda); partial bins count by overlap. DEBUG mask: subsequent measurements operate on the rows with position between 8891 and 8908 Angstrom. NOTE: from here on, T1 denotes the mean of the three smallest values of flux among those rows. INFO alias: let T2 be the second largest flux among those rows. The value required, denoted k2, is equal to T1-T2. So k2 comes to -0.37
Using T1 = 14.2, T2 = 14.54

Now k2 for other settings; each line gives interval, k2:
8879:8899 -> -0.88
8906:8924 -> -0.32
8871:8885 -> -0.11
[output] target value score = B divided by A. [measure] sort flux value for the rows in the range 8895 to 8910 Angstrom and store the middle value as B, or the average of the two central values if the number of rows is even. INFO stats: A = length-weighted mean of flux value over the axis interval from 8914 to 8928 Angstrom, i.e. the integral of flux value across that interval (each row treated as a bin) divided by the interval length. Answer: 0.99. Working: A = 14.3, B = 14.17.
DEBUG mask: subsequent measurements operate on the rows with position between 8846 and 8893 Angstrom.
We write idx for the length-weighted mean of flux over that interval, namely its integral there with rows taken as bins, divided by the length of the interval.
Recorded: 14.8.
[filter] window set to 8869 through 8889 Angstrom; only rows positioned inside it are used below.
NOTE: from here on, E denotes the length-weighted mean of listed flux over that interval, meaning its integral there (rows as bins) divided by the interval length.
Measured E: 15.0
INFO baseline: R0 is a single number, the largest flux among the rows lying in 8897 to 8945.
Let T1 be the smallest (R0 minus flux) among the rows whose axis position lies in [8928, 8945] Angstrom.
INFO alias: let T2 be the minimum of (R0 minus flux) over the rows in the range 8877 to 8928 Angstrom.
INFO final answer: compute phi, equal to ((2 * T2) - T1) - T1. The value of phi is -1.34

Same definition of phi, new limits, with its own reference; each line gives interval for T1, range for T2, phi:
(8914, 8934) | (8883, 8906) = -1.72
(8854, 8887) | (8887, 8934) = 0.02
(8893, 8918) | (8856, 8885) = -1.22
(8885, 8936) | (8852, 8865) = 1.26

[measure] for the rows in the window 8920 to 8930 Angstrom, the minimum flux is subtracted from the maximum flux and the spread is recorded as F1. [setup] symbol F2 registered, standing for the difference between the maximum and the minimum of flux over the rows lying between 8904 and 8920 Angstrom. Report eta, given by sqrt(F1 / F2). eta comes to 0.48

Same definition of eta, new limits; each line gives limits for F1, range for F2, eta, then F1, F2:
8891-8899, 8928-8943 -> 1.88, 0.67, 0.190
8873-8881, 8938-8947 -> 0.34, 0.04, 0.350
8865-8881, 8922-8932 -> 2.19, 0.43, 0.090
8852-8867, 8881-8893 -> 0.83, 0.27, 0.390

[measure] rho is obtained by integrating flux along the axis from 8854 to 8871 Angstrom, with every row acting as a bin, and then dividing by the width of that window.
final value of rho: 14.6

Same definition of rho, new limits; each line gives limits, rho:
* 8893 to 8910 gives 14.2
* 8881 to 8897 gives 14.9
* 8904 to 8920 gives 14.1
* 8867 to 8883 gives 14.9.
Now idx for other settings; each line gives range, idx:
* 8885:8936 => 14.4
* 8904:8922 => 14.2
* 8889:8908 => 14.4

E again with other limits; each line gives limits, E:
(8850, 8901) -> 14.7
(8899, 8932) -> 14.2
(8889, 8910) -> 14.4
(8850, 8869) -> 14.5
